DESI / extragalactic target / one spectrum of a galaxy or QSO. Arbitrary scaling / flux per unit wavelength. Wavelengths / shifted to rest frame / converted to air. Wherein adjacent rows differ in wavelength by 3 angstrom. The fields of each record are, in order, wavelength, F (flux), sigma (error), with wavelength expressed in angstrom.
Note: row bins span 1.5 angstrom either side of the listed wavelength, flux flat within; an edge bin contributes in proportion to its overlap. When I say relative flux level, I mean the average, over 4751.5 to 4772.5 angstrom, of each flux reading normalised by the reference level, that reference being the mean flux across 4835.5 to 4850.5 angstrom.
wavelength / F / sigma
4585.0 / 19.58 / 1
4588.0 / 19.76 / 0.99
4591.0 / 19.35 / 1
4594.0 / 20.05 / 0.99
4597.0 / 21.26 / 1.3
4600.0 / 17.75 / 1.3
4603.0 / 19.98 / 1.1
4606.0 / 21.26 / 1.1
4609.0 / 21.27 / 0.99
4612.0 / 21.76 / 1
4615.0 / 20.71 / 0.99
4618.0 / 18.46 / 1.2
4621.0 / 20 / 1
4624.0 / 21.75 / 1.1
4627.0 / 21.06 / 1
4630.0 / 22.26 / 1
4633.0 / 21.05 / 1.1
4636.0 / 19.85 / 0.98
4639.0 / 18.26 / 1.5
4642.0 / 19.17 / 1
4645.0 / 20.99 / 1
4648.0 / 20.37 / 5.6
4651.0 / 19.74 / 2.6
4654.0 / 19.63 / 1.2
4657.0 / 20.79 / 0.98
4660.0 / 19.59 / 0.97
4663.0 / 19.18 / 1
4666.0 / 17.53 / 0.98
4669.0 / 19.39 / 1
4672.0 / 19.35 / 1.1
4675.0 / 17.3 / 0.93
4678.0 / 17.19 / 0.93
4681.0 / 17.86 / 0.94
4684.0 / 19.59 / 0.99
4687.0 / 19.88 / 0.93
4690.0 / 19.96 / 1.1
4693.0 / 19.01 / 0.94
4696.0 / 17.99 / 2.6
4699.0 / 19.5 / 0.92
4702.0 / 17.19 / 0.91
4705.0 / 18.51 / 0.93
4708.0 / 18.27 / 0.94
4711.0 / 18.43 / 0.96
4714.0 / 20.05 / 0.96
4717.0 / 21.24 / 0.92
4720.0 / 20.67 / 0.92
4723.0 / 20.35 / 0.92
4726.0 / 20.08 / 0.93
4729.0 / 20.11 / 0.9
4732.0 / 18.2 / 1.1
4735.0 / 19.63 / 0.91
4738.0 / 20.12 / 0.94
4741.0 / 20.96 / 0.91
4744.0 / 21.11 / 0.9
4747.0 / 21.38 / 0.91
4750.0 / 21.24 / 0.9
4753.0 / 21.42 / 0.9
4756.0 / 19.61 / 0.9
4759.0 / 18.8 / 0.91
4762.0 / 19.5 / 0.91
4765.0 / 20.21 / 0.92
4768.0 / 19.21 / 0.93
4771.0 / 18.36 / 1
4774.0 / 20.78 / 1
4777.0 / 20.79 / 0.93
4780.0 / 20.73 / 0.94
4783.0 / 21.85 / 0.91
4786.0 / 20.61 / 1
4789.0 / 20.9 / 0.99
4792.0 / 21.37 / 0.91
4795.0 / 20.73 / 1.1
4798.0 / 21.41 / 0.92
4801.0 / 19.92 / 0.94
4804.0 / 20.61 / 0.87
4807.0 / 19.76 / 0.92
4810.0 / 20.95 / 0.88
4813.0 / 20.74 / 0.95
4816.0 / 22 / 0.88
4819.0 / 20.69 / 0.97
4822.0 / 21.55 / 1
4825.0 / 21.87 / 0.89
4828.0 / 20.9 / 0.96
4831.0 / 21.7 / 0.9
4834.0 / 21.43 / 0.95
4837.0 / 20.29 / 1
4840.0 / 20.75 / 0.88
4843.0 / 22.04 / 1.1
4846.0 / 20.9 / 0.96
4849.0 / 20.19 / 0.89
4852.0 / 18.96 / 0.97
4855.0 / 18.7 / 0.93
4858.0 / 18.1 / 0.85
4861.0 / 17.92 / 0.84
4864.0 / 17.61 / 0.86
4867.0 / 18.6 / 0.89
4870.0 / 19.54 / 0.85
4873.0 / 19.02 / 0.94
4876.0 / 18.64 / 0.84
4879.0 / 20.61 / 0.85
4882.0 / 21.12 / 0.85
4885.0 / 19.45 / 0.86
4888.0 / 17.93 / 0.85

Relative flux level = 0.94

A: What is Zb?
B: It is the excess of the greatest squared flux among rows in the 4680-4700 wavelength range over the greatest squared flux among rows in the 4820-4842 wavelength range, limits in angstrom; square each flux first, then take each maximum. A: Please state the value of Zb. -80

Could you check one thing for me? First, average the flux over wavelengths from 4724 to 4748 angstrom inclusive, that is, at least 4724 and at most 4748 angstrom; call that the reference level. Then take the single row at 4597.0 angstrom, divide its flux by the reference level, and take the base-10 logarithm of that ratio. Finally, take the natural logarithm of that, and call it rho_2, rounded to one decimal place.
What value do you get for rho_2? -3.8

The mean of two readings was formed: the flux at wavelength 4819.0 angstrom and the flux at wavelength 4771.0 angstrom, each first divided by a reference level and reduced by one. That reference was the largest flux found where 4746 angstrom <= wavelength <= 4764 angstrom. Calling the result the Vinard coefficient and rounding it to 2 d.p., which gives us -0.09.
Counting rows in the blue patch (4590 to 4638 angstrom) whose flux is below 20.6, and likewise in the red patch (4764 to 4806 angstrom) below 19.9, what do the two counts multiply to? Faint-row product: 14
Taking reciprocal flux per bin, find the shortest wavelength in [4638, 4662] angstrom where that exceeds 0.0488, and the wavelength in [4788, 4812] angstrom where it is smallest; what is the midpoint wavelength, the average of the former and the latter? 4718.5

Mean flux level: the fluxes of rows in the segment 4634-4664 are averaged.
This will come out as 19.8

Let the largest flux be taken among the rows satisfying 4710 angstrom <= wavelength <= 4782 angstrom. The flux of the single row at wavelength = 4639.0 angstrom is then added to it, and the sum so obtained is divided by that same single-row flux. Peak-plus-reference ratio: 2.17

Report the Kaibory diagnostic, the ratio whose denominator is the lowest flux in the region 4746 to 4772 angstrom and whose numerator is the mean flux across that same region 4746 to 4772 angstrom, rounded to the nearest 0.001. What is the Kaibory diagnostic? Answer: 1.088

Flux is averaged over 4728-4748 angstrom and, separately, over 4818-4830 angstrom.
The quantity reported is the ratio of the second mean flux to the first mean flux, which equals 1.05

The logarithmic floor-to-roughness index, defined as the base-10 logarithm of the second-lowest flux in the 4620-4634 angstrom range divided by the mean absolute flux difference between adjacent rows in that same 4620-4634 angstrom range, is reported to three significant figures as 1.24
